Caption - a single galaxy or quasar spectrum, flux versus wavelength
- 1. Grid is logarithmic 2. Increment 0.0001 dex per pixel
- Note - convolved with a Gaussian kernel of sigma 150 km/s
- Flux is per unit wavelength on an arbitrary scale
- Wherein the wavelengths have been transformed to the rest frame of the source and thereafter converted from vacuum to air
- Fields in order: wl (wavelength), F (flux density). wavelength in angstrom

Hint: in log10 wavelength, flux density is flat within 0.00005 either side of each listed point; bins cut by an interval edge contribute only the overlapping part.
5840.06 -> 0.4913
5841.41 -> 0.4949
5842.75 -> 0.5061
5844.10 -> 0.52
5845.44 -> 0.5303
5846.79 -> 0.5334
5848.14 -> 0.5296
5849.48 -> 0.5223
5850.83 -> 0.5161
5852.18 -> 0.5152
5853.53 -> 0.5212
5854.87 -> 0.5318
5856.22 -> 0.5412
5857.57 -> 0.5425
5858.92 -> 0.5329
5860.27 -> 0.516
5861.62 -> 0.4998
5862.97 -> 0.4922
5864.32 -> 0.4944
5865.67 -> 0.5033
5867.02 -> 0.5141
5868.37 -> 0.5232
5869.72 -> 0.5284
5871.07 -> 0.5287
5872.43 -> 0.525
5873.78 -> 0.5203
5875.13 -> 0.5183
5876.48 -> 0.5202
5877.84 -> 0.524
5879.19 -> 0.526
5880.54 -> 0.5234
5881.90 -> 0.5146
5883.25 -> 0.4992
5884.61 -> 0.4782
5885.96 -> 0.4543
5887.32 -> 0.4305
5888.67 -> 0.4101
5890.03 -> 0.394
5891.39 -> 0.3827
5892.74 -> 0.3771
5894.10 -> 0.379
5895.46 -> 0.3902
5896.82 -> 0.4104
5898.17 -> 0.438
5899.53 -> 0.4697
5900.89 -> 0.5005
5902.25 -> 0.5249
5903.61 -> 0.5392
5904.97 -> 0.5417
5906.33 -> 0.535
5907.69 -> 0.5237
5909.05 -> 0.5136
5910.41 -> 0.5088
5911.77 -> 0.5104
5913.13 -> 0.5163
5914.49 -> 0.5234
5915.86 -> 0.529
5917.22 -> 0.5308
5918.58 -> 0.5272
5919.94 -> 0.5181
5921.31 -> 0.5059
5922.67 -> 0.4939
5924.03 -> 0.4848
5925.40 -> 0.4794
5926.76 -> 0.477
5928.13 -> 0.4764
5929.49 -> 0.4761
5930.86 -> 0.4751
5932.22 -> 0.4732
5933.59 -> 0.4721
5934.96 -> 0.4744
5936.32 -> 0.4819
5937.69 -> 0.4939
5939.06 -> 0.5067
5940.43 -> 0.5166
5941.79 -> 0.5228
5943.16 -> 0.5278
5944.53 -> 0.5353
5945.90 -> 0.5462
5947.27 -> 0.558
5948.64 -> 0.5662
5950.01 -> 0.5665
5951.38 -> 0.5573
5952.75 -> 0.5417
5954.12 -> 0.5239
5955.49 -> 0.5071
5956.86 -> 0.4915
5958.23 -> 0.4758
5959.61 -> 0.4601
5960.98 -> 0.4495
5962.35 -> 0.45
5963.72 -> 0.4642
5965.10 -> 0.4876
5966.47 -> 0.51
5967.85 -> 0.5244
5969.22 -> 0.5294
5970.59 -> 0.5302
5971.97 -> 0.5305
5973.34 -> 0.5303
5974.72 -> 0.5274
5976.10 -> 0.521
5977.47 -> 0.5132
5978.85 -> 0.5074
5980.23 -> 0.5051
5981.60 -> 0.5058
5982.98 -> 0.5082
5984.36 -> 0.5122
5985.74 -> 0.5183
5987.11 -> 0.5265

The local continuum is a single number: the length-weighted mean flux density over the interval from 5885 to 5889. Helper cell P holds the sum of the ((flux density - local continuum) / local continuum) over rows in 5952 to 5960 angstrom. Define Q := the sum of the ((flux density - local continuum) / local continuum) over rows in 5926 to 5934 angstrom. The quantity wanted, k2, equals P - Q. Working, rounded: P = 0.86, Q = 0.5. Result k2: 0.3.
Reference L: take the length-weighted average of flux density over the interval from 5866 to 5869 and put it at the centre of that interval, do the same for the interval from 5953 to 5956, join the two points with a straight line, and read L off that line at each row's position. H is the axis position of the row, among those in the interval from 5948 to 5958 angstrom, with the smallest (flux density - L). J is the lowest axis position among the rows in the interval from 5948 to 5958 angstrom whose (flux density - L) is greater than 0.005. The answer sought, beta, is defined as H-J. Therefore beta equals 8.2 angstrom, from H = 5956.86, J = 5948.64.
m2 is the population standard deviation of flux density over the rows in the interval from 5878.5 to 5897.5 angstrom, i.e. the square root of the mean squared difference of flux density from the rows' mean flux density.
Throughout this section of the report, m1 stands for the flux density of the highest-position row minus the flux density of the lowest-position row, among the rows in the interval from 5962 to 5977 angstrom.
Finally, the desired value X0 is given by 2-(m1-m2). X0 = 1.98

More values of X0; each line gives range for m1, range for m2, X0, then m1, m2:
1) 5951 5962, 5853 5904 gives 2.16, -0.11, 0.052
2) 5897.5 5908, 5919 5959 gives 1.95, 0.09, 0.031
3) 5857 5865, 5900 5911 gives 2.06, -0.05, 0.014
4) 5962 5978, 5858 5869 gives 1.95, 0.06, 0.014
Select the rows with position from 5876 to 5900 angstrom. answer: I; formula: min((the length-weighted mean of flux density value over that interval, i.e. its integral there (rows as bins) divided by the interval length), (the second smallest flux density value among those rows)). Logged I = 0.379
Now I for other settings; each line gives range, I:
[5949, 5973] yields 0.450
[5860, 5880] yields 0.494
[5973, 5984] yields 0.506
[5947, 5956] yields 0.524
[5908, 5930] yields 0.476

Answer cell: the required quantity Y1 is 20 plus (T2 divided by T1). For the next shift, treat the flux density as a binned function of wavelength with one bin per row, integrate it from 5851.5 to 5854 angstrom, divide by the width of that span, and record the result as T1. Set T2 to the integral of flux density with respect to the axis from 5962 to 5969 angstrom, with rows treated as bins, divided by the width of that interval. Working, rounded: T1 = 0.517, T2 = 0.4917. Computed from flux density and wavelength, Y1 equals 21.0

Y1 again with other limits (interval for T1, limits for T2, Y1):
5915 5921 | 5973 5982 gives 21.0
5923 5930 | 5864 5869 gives 21.1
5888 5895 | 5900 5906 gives 21.4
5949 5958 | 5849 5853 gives 21.0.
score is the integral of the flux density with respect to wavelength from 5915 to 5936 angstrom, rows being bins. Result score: 10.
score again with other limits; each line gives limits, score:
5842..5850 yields 4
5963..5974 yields 6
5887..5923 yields 17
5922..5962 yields 20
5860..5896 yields 17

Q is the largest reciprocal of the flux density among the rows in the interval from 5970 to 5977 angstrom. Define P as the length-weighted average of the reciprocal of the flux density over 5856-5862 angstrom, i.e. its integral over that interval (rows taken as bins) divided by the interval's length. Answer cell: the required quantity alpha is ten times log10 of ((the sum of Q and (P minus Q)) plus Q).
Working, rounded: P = 1.90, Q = 1.92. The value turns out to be 5.8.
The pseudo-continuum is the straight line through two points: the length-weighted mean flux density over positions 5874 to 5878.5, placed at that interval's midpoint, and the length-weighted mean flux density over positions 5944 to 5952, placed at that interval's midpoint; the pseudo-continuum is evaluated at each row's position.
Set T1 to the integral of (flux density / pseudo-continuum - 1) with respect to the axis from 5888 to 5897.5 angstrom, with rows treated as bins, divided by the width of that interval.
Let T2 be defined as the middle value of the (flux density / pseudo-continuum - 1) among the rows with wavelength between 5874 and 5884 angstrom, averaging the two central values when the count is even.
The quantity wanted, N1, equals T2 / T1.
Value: 0.0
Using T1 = -0.26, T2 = 0.00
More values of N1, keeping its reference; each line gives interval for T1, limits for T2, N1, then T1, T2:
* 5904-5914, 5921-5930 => 4.4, -0.03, -0.12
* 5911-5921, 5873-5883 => 0.0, -0.03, 0.00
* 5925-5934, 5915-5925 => 0.3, -0.13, -0.04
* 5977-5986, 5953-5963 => 1.4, -0.11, -0.15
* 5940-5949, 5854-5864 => -1.5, -0.03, 0.04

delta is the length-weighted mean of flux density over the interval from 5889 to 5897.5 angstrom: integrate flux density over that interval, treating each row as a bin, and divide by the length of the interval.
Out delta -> 0.390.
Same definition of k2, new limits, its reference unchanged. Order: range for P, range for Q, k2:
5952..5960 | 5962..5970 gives 0.1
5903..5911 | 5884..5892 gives 1.4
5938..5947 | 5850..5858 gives 0.0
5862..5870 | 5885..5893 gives 1.4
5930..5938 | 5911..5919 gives -0.6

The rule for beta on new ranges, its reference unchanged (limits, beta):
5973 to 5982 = 6.9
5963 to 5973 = -5.5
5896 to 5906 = -5.4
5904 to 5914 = 5.4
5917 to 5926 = 8.2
